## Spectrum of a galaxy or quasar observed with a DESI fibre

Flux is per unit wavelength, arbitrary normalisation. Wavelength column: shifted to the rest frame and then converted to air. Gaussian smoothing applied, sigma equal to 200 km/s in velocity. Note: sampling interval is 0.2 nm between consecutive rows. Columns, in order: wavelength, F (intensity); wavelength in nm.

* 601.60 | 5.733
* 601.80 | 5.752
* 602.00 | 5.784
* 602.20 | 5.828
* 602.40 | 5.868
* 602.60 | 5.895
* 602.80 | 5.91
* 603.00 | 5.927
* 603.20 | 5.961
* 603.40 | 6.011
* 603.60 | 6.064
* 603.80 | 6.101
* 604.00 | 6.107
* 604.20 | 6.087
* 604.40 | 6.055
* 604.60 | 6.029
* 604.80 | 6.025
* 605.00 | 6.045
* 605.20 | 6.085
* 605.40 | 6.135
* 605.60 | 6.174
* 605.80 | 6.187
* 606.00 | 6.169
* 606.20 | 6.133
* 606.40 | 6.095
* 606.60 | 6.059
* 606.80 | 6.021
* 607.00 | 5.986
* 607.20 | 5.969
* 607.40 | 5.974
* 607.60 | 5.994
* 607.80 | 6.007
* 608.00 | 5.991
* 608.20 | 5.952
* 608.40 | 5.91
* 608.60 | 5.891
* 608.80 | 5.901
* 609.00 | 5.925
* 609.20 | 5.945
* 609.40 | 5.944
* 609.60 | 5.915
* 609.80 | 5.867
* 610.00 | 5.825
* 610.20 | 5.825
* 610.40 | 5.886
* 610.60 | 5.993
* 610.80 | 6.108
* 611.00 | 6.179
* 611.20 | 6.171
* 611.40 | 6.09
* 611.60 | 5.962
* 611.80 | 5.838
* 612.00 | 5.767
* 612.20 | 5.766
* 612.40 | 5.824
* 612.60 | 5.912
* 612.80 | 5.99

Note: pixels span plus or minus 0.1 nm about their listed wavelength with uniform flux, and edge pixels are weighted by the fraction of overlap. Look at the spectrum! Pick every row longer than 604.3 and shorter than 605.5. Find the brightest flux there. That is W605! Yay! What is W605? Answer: 6.135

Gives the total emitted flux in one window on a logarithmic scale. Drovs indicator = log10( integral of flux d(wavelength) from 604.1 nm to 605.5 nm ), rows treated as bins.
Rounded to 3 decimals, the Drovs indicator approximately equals 0.929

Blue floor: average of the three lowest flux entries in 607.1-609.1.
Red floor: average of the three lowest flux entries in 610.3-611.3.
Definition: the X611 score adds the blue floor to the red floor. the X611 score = 11.9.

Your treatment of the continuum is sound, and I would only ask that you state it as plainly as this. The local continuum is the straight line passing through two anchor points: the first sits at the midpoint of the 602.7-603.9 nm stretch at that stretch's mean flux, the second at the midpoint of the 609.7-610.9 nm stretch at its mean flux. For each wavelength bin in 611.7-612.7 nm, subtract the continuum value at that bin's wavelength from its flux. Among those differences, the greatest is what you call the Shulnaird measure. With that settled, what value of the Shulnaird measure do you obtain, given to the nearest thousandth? 0.020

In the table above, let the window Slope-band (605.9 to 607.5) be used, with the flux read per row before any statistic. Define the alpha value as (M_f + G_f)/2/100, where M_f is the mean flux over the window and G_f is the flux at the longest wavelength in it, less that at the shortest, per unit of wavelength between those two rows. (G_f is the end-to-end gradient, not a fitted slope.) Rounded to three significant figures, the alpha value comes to 0.0296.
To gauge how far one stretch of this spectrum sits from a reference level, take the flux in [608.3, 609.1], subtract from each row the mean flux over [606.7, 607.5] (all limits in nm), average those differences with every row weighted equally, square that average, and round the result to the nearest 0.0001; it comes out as 0.0065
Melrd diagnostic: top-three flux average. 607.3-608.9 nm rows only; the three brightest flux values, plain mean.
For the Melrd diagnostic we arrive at 6.00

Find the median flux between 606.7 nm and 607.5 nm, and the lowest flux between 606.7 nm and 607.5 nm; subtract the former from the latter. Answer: -0.011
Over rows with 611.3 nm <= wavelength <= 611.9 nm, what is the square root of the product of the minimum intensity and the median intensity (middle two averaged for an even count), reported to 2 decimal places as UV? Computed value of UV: 5.90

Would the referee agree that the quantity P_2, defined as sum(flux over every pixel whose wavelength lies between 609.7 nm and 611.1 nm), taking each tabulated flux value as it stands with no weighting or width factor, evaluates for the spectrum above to 42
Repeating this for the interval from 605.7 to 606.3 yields 18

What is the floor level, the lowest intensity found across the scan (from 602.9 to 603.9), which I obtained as 5.927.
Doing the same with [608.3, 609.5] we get 5.891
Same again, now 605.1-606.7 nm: 6.059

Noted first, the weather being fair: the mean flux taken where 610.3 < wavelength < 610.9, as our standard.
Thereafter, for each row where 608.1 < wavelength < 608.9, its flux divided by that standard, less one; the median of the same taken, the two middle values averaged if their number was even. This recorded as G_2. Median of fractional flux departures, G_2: -0.015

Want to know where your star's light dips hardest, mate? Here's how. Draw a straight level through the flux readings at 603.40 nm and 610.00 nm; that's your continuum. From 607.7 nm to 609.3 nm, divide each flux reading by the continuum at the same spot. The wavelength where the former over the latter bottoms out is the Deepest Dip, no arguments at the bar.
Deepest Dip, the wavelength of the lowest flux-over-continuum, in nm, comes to 608.60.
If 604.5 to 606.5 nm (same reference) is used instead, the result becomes 604.60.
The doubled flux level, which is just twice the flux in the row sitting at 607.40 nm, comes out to 11.9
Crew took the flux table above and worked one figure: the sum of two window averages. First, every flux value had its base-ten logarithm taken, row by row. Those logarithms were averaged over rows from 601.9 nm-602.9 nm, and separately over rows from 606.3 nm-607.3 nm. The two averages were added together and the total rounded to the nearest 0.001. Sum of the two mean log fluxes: 1.548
